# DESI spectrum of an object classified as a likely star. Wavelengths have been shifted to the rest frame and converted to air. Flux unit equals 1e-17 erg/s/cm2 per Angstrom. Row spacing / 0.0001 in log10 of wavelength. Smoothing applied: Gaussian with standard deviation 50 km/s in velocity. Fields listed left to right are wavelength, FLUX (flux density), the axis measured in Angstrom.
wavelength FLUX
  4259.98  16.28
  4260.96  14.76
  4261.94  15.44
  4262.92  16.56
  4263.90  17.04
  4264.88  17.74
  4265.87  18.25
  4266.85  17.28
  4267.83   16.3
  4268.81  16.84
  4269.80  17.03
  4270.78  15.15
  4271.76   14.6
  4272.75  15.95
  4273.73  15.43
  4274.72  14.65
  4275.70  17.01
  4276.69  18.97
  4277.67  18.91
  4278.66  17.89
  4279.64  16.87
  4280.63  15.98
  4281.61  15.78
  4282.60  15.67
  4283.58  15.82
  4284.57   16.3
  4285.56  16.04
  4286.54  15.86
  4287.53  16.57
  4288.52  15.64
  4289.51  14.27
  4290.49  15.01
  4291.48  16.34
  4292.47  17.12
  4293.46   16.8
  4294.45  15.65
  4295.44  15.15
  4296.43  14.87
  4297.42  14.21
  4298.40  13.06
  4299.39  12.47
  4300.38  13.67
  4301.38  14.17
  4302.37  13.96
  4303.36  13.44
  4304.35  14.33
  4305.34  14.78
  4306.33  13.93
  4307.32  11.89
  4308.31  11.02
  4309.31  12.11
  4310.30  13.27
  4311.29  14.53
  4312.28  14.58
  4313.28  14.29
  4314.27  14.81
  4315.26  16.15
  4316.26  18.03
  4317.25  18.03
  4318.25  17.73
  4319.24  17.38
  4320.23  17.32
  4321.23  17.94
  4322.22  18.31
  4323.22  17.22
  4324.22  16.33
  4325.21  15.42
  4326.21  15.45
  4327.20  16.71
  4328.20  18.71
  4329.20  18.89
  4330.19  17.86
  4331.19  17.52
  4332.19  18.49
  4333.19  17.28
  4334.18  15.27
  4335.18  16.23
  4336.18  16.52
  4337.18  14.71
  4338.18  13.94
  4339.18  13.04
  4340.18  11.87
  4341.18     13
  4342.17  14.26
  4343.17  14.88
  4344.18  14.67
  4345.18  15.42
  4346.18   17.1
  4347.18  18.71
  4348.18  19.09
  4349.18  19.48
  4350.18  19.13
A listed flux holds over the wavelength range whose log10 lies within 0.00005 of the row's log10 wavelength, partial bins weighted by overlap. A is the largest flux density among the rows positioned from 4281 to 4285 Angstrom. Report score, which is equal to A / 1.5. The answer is 10.9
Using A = 16.3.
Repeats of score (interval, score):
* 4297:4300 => 9.5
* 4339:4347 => 11.4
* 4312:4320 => 12.0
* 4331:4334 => 12.3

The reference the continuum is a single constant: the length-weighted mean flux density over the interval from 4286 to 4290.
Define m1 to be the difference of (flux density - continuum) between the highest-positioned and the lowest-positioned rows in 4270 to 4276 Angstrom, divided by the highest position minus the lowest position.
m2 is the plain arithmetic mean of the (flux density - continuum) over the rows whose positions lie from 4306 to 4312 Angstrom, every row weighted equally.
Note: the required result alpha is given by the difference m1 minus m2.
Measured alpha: 3.2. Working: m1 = 0.4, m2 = -2.8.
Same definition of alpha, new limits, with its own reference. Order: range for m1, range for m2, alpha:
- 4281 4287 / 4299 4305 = 1.9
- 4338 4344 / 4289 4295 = -0.1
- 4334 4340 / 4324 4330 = -1.8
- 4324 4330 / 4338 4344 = 2.6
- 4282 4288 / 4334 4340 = 0.8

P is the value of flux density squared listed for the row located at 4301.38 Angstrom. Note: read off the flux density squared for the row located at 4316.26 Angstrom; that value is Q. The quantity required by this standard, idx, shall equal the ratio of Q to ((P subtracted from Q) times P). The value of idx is 0.013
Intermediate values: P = 201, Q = 325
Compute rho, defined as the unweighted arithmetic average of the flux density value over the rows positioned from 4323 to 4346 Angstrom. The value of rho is 15.8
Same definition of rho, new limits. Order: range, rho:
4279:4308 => 15.0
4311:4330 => 16.7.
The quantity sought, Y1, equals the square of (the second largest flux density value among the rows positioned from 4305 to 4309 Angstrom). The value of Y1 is 194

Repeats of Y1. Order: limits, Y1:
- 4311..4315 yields 213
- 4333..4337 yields 273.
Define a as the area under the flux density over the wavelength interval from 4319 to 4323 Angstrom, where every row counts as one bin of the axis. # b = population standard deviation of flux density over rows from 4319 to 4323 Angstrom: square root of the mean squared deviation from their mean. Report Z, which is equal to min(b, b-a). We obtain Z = -70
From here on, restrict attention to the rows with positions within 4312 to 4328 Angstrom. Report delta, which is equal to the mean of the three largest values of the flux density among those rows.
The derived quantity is 18.1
